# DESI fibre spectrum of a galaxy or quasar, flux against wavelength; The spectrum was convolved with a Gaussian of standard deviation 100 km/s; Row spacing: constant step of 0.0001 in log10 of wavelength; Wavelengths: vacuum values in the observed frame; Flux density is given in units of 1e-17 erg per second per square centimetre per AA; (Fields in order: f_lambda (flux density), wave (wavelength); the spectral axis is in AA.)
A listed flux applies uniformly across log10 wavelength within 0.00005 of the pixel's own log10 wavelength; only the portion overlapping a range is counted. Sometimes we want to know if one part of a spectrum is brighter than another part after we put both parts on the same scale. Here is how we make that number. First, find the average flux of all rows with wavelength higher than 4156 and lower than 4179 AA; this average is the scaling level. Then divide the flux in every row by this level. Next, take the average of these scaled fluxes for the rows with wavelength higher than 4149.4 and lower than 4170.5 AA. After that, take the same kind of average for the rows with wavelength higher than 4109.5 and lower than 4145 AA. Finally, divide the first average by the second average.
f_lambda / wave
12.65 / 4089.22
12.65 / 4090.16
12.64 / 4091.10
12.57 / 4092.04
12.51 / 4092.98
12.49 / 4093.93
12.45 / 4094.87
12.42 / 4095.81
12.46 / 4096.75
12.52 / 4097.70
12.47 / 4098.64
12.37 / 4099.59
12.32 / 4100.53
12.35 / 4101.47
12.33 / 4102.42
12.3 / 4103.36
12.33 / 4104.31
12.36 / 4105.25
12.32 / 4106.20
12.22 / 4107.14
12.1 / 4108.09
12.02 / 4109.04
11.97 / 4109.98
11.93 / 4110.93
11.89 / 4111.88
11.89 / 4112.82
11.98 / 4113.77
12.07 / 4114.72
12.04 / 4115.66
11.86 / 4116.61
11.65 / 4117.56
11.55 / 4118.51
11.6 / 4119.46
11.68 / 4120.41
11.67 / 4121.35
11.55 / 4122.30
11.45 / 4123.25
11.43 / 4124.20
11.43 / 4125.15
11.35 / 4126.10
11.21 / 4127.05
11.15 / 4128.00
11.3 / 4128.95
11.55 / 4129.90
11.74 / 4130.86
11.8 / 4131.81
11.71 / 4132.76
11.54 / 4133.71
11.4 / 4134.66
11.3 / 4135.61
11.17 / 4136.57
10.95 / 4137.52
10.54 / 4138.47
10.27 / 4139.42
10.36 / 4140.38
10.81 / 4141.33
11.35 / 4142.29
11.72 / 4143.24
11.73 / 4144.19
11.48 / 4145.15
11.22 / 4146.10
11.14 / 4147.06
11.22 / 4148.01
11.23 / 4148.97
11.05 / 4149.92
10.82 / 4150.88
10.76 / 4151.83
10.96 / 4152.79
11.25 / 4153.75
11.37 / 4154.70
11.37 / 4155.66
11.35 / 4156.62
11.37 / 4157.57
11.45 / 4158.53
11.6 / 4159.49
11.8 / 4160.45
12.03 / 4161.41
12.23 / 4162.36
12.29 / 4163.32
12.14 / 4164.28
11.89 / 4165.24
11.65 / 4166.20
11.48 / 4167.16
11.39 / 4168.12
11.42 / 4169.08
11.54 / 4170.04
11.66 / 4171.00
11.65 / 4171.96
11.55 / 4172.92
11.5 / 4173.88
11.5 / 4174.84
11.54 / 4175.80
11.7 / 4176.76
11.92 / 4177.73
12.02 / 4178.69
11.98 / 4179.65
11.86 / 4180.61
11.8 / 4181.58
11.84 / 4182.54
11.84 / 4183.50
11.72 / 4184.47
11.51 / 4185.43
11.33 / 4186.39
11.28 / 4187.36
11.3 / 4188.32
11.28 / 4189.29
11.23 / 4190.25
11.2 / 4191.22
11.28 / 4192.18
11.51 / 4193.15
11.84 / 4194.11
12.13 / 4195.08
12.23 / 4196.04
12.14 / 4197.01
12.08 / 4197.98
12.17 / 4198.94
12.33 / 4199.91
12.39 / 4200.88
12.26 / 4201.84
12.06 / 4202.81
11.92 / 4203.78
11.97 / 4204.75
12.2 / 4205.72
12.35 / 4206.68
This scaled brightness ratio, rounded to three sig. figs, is 1.00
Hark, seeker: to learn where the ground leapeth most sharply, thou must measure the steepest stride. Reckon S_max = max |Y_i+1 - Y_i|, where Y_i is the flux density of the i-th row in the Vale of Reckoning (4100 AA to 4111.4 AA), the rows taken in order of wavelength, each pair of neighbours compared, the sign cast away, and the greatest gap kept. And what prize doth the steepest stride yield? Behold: 0.12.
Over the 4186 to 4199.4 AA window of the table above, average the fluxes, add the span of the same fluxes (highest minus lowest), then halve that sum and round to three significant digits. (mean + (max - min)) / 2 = 6.34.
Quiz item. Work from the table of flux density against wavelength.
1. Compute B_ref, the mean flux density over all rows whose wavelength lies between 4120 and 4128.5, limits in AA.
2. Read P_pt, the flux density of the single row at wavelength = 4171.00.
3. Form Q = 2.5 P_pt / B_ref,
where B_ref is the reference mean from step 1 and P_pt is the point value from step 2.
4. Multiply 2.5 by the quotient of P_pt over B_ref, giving 2.55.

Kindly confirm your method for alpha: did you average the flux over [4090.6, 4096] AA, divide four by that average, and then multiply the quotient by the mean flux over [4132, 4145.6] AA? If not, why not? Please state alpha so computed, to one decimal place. 3.6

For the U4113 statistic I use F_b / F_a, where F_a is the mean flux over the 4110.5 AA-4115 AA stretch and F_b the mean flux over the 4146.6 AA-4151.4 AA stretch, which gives 0.93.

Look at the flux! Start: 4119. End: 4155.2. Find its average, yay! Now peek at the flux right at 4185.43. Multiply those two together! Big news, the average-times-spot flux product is 130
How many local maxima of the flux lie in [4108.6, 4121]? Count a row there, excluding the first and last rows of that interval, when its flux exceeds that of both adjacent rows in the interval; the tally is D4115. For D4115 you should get 1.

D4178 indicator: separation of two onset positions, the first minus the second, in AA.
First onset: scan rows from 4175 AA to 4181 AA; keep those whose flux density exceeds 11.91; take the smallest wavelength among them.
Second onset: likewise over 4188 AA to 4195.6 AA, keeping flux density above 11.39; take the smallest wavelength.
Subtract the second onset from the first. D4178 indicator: -15.4 AA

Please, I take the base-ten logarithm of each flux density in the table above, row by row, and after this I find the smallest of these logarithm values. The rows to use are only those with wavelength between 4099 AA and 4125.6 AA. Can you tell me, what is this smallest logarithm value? 1.06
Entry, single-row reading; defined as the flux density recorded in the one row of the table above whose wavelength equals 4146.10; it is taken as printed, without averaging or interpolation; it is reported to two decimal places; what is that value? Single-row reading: 11.22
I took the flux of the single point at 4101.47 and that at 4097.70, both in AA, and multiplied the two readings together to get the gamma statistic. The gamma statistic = 155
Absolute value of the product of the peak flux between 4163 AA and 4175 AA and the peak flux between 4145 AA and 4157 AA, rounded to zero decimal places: 141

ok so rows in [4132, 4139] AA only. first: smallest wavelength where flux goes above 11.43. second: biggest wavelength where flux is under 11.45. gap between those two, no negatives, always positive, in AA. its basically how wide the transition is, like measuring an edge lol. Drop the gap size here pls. 5.7 AA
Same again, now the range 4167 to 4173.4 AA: 1.9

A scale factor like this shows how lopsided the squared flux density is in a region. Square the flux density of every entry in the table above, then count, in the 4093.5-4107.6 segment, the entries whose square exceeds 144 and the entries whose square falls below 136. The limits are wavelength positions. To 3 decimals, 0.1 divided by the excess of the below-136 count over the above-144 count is -0.007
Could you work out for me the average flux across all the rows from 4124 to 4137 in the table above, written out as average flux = 11.4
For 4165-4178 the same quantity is 11.6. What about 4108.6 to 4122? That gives 11.8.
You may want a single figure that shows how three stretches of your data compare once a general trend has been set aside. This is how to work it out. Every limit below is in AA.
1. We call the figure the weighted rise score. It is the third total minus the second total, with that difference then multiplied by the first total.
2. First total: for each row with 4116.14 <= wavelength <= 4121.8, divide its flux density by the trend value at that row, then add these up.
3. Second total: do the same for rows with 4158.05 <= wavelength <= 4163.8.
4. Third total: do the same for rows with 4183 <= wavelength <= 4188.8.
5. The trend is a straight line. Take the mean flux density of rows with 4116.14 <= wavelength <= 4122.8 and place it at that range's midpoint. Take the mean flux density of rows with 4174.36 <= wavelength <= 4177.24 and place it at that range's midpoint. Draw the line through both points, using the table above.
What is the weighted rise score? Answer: -1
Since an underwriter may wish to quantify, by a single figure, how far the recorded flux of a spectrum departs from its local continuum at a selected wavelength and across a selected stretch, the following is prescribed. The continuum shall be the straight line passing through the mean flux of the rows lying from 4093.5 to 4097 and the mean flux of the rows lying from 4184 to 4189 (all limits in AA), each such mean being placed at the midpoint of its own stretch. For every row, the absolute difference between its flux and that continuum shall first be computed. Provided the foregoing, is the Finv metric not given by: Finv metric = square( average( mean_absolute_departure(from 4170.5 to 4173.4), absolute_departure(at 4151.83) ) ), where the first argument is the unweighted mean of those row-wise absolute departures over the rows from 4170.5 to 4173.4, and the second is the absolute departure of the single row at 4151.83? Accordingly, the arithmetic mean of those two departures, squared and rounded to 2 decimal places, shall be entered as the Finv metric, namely 0.31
